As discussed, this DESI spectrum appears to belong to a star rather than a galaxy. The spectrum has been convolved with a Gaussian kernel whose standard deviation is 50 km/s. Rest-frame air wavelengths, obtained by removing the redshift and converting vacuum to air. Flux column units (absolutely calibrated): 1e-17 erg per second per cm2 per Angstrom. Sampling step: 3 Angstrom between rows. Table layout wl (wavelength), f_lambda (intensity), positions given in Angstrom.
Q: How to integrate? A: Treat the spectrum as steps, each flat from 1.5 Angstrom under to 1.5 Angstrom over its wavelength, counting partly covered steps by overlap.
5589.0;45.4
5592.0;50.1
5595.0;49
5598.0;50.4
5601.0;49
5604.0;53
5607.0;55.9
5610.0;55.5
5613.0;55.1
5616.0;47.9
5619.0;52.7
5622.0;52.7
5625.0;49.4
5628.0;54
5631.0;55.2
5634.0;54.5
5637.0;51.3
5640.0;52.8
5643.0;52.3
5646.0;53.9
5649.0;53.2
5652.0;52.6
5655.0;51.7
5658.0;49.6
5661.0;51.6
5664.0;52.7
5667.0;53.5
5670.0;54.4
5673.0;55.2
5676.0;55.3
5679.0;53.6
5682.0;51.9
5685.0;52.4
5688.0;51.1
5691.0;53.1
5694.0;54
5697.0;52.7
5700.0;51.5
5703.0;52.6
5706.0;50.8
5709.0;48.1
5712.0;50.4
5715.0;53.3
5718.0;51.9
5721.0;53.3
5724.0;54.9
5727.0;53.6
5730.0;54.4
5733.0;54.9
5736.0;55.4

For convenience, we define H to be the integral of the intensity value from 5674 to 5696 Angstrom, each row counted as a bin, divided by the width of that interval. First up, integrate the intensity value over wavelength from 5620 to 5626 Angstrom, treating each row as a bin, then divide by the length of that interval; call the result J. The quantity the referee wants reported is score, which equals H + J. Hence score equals 104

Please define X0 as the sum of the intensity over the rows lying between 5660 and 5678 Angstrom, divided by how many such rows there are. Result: 53.8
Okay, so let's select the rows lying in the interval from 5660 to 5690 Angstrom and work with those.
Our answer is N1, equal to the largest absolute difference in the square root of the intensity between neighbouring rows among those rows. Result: 0.12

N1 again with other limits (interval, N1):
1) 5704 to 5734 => 0.20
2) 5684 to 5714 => 0.19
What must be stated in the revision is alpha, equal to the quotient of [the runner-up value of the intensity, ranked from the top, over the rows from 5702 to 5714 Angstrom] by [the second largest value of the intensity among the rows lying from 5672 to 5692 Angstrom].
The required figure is 0.92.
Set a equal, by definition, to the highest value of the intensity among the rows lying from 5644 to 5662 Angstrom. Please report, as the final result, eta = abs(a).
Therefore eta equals 53.9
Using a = 53.9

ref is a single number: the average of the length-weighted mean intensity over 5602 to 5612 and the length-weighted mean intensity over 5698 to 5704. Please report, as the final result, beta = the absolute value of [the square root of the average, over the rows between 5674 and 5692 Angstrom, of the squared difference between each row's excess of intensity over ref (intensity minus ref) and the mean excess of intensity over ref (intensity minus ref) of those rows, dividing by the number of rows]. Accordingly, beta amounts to 1.34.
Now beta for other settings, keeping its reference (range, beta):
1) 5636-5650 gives 0.87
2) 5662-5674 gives 0.94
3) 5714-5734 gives 0.99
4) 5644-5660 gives 1.49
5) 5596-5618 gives 3.05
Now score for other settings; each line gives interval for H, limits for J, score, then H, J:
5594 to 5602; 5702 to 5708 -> 101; 49.5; 51.3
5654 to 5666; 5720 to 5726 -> 106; 51.5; 54.1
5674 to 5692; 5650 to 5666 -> 105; 53.0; 51.7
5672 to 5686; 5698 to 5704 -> 106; 53.7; 52.1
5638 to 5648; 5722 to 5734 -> 107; 52.9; 54.4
